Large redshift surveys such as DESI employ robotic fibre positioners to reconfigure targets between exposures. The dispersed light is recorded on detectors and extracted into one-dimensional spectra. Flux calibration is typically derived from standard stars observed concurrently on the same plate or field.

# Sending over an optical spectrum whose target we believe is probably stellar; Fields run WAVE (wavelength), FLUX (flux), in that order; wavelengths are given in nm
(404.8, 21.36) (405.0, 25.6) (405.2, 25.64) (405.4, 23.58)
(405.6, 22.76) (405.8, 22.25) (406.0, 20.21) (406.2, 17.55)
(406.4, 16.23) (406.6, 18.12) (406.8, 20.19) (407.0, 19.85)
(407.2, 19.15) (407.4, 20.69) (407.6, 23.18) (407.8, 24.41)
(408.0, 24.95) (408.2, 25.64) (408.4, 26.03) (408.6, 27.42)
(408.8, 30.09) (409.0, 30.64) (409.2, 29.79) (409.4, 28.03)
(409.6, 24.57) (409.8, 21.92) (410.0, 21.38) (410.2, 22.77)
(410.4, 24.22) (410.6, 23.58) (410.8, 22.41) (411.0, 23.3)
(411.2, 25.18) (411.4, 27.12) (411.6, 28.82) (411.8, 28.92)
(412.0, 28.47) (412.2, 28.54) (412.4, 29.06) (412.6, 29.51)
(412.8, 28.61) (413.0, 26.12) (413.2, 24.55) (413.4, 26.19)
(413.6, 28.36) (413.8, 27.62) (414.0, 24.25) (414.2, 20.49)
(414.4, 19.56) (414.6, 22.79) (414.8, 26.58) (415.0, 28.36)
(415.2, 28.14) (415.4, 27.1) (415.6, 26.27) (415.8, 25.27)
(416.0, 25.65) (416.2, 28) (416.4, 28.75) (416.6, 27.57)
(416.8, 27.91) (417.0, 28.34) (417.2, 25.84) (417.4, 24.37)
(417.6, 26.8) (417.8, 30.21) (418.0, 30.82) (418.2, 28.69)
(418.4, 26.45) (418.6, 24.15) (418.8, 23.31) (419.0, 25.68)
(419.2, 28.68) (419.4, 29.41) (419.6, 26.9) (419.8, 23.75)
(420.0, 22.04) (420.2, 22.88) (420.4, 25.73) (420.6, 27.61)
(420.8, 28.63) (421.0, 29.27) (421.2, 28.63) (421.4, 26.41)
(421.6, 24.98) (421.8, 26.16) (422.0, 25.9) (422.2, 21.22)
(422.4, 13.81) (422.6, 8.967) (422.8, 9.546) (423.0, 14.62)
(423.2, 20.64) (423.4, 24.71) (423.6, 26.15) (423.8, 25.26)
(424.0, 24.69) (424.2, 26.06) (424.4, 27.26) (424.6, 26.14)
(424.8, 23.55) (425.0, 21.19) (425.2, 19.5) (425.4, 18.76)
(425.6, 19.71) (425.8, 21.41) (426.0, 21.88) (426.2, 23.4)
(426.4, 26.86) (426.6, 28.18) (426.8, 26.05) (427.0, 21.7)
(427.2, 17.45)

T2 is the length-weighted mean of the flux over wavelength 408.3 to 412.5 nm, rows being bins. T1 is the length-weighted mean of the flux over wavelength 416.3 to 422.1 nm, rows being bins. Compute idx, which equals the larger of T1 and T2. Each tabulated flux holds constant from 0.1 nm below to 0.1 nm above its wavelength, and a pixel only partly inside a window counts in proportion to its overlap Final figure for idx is 26.8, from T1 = 26.8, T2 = 26.3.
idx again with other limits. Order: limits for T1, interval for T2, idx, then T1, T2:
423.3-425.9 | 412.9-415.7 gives 25.5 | 23.4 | 25.5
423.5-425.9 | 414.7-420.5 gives 26.7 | 23.3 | 26.7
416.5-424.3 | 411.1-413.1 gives 28.0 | 24.7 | 28.0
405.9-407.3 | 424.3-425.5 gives 22.7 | 18.8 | 22.7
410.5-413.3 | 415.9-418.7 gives 27.4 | 26.7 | 27.4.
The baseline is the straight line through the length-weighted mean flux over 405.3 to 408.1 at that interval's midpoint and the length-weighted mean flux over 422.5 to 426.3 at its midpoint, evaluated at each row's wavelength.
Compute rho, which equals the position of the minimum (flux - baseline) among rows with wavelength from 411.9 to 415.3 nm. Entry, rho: 414.4 nm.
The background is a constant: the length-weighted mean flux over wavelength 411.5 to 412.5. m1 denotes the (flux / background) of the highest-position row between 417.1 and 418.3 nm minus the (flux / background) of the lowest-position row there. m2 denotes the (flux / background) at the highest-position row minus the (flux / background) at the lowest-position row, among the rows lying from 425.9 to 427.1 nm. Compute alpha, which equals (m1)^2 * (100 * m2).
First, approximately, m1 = 0.10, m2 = -0.01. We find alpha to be -0.01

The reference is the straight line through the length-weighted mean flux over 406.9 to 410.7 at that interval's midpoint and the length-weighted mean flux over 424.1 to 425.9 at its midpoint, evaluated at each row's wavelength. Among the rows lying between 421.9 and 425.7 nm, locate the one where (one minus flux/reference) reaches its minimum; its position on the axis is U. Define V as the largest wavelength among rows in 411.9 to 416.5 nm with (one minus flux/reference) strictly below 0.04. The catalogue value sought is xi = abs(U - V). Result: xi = 8.00 nm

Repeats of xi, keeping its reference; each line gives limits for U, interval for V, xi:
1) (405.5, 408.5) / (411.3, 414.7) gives 5.60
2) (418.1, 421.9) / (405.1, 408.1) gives 13.00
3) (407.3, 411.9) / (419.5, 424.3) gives 15.20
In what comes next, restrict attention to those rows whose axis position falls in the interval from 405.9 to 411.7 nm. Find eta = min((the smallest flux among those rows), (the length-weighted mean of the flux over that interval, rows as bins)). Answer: 16.2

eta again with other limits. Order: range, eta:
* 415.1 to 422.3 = 21.2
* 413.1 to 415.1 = 19.6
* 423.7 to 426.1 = 18.8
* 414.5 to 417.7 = 22.8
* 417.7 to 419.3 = 23.3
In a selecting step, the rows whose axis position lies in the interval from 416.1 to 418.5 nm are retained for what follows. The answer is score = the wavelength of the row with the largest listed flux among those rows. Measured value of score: 418.0 nm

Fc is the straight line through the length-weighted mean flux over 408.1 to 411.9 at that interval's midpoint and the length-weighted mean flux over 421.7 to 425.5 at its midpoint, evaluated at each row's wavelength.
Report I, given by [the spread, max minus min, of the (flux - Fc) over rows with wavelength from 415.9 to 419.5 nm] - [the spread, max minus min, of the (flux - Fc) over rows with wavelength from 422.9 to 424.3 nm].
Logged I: -4.6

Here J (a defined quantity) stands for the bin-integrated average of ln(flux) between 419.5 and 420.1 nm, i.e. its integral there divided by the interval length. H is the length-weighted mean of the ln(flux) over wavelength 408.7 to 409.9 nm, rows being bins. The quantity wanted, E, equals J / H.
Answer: 0.96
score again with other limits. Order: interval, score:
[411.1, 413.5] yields 412.6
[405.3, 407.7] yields 405.4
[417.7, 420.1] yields 418.0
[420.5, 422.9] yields 421.0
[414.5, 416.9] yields 416.4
